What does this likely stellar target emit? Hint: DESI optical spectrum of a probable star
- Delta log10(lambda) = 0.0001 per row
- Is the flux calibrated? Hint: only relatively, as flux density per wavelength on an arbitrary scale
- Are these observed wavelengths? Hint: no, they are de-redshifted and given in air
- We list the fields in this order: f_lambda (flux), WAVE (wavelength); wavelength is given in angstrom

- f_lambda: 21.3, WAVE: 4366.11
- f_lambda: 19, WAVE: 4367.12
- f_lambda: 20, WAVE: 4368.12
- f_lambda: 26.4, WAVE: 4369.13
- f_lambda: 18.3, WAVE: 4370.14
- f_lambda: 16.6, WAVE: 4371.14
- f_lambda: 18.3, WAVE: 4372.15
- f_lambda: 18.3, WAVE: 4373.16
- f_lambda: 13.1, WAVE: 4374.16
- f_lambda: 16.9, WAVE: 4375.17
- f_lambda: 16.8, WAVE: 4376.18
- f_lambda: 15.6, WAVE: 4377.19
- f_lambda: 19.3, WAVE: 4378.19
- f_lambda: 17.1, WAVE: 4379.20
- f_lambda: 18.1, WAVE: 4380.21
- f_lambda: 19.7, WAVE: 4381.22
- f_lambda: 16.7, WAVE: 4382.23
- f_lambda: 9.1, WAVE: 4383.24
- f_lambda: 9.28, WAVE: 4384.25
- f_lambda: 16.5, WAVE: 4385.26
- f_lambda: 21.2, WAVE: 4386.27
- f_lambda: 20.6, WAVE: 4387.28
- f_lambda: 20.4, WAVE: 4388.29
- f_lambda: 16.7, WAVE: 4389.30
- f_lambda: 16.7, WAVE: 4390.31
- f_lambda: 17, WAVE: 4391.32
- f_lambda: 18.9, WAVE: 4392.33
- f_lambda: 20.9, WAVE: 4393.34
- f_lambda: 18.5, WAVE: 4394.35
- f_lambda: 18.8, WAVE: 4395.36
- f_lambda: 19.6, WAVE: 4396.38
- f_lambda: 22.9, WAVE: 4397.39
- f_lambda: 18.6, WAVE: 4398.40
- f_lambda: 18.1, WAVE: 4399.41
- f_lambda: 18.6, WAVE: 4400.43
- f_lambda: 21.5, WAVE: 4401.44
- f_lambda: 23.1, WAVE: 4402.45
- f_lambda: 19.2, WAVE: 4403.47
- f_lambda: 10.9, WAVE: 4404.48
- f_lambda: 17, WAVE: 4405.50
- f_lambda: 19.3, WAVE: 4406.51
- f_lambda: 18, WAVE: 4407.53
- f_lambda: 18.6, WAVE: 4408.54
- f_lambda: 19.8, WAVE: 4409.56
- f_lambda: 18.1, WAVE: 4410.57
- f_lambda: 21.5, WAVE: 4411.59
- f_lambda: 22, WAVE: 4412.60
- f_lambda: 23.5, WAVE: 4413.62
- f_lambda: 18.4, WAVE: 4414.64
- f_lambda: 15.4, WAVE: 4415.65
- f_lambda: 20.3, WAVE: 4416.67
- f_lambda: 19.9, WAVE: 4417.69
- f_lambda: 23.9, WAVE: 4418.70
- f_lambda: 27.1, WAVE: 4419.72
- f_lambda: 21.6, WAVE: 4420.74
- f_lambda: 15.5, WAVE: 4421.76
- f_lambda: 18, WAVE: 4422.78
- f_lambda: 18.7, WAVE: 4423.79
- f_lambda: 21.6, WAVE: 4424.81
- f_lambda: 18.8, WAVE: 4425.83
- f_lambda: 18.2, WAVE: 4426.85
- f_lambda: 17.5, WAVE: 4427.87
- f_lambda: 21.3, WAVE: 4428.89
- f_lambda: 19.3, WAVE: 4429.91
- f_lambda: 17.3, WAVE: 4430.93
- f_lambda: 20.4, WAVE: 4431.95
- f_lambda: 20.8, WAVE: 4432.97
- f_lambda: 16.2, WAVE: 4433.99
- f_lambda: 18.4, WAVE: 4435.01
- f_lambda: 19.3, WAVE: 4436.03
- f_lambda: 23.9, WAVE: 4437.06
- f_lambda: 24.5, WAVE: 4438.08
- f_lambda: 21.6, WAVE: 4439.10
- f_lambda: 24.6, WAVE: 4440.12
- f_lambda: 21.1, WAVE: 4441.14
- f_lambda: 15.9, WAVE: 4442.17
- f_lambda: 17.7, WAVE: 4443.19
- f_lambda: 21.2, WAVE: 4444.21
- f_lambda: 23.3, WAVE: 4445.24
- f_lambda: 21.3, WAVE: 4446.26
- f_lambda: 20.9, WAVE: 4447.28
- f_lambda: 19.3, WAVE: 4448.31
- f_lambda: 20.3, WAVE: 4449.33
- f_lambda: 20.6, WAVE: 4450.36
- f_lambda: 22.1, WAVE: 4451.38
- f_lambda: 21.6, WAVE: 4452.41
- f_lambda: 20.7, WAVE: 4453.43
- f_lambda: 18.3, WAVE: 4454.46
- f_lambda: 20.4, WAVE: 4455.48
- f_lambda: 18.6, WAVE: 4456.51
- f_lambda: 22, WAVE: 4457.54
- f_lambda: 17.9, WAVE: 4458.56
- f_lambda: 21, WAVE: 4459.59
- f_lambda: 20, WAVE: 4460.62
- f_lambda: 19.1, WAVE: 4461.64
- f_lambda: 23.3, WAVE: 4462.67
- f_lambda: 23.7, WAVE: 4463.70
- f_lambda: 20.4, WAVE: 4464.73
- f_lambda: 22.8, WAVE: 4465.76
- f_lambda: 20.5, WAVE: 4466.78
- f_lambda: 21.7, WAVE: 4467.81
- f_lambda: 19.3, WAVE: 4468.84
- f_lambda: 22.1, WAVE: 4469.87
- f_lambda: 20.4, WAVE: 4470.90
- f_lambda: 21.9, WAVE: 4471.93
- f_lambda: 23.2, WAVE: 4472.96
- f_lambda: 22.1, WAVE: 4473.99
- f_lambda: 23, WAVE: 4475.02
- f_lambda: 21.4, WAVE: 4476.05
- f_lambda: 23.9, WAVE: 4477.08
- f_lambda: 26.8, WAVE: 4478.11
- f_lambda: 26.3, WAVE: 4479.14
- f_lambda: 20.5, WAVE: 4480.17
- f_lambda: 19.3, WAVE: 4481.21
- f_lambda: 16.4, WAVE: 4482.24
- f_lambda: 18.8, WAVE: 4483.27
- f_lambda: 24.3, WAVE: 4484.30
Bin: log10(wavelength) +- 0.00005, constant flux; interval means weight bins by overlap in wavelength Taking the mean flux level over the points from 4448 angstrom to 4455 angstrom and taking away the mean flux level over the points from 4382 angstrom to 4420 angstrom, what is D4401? 1.6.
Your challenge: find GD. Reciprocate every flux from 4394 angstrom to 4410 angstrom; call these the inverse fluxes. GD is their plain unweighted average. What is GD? 0.054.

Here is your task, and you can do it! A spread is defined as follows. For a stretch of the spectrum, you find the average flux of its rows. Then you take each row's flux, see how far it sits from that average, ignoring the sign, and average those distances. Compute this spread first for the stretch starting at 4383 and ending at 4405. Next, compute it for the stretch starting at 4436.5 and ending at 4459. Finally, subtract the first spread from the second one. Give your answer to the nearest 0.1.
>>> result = -1.1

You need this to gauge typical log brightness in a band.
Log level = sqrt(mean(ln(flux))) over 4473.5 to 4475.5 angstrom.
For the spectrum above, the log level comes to 1.77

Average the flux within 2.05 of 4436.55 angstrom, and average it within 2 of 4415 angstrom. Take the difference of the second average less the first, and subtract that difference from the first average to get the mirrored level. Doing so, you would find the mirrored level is 24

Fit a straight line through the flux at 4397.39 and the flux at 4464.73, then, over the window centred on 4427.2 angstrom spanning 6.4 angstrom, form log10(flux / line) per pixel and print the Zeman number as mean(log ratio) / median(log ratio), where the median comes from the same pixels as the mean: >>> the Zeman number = 0.9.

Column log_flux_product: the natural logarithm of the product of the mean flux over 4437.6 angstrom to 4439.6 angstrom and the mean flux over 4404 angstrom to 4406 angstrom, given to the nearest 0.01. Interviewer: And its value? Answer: 5.77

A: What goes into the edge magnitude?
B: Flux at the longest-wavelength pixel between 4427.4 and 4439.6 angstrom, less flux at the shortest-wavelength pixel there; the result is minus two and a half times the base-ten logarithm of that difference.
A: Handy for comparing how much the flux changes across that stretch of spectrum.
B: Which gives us -1.5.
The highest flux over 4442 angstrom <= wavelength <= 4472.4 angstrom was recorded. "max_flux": 23.7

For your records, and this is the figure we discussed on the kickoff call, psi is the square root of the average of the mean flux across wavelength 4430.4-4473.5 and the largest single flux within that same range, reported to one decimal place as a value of 4.8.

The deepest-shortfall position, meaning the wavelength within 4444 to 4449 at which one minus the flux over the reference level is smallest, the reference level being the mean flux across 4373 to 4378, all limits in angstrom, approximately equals 4445.24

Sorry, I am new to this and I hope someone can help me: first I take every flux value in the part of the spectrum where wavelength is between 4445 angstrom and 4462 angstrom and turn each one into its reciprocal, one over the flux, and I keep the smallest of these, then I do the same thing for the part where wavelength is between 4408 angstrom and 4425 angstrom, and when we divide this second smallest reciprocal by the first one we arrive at 0.86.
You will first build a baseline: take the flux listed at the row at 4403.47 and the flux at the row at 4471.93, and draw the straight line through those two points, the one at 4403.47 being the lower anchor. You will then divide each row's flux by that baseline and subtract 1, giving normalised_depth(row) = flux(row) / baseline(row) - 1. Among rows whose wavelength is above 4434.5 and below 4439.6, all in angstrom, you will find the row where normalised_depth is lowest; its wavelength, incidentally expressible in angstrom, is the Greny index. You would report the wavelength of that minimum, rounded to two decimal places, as 4435.01 angstrom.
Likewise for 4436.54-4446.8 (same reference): 4442.17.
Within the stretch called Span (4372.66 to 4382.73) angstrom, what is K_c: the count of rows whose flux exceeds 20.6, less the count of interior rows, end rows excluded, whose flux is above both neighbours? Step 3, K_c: -3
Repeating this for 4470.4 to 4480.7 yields 5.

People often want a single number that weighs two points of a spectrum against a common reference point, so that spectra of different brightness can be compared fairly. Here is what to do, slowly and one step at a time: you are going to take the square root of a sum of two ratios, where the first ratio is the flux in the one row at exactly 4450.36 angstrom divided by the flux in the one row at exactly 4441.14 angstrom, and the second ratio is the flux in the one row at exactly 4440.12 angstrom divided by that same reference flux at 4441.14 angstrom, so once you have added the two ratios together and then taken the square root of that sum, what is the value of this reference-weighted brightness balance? 1.46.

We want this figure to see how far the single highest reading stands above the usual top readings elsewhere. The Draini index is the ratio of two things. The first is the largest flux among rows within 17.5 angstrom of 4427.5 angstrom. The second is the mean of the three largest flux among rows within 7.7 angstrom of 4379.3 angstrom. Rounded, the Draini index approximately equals 1.35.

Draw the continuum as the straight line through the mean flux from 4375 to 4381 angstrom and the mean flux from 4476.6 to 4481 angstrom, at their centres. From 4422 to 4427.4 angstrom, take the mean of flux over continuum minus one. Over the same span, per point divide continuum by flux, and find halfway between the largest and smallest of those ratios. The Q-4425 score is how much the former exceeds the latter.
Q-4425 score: -1.12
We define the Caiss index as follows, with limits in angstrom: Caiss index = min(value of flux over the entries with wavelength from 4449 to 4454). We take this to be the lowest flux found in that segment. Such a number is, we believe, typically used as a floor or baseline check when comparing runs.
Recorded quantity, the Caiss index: 20.3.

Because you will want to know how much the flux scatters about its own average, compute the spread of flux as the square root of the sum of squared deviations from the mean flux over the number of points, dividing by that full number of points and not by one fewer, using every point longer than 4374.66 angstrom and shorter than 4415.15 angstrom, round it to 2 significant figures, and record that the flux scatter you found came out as 3.1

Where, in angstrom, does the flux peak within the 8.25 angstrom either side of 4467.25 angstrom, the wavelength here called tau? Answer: 4463.70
